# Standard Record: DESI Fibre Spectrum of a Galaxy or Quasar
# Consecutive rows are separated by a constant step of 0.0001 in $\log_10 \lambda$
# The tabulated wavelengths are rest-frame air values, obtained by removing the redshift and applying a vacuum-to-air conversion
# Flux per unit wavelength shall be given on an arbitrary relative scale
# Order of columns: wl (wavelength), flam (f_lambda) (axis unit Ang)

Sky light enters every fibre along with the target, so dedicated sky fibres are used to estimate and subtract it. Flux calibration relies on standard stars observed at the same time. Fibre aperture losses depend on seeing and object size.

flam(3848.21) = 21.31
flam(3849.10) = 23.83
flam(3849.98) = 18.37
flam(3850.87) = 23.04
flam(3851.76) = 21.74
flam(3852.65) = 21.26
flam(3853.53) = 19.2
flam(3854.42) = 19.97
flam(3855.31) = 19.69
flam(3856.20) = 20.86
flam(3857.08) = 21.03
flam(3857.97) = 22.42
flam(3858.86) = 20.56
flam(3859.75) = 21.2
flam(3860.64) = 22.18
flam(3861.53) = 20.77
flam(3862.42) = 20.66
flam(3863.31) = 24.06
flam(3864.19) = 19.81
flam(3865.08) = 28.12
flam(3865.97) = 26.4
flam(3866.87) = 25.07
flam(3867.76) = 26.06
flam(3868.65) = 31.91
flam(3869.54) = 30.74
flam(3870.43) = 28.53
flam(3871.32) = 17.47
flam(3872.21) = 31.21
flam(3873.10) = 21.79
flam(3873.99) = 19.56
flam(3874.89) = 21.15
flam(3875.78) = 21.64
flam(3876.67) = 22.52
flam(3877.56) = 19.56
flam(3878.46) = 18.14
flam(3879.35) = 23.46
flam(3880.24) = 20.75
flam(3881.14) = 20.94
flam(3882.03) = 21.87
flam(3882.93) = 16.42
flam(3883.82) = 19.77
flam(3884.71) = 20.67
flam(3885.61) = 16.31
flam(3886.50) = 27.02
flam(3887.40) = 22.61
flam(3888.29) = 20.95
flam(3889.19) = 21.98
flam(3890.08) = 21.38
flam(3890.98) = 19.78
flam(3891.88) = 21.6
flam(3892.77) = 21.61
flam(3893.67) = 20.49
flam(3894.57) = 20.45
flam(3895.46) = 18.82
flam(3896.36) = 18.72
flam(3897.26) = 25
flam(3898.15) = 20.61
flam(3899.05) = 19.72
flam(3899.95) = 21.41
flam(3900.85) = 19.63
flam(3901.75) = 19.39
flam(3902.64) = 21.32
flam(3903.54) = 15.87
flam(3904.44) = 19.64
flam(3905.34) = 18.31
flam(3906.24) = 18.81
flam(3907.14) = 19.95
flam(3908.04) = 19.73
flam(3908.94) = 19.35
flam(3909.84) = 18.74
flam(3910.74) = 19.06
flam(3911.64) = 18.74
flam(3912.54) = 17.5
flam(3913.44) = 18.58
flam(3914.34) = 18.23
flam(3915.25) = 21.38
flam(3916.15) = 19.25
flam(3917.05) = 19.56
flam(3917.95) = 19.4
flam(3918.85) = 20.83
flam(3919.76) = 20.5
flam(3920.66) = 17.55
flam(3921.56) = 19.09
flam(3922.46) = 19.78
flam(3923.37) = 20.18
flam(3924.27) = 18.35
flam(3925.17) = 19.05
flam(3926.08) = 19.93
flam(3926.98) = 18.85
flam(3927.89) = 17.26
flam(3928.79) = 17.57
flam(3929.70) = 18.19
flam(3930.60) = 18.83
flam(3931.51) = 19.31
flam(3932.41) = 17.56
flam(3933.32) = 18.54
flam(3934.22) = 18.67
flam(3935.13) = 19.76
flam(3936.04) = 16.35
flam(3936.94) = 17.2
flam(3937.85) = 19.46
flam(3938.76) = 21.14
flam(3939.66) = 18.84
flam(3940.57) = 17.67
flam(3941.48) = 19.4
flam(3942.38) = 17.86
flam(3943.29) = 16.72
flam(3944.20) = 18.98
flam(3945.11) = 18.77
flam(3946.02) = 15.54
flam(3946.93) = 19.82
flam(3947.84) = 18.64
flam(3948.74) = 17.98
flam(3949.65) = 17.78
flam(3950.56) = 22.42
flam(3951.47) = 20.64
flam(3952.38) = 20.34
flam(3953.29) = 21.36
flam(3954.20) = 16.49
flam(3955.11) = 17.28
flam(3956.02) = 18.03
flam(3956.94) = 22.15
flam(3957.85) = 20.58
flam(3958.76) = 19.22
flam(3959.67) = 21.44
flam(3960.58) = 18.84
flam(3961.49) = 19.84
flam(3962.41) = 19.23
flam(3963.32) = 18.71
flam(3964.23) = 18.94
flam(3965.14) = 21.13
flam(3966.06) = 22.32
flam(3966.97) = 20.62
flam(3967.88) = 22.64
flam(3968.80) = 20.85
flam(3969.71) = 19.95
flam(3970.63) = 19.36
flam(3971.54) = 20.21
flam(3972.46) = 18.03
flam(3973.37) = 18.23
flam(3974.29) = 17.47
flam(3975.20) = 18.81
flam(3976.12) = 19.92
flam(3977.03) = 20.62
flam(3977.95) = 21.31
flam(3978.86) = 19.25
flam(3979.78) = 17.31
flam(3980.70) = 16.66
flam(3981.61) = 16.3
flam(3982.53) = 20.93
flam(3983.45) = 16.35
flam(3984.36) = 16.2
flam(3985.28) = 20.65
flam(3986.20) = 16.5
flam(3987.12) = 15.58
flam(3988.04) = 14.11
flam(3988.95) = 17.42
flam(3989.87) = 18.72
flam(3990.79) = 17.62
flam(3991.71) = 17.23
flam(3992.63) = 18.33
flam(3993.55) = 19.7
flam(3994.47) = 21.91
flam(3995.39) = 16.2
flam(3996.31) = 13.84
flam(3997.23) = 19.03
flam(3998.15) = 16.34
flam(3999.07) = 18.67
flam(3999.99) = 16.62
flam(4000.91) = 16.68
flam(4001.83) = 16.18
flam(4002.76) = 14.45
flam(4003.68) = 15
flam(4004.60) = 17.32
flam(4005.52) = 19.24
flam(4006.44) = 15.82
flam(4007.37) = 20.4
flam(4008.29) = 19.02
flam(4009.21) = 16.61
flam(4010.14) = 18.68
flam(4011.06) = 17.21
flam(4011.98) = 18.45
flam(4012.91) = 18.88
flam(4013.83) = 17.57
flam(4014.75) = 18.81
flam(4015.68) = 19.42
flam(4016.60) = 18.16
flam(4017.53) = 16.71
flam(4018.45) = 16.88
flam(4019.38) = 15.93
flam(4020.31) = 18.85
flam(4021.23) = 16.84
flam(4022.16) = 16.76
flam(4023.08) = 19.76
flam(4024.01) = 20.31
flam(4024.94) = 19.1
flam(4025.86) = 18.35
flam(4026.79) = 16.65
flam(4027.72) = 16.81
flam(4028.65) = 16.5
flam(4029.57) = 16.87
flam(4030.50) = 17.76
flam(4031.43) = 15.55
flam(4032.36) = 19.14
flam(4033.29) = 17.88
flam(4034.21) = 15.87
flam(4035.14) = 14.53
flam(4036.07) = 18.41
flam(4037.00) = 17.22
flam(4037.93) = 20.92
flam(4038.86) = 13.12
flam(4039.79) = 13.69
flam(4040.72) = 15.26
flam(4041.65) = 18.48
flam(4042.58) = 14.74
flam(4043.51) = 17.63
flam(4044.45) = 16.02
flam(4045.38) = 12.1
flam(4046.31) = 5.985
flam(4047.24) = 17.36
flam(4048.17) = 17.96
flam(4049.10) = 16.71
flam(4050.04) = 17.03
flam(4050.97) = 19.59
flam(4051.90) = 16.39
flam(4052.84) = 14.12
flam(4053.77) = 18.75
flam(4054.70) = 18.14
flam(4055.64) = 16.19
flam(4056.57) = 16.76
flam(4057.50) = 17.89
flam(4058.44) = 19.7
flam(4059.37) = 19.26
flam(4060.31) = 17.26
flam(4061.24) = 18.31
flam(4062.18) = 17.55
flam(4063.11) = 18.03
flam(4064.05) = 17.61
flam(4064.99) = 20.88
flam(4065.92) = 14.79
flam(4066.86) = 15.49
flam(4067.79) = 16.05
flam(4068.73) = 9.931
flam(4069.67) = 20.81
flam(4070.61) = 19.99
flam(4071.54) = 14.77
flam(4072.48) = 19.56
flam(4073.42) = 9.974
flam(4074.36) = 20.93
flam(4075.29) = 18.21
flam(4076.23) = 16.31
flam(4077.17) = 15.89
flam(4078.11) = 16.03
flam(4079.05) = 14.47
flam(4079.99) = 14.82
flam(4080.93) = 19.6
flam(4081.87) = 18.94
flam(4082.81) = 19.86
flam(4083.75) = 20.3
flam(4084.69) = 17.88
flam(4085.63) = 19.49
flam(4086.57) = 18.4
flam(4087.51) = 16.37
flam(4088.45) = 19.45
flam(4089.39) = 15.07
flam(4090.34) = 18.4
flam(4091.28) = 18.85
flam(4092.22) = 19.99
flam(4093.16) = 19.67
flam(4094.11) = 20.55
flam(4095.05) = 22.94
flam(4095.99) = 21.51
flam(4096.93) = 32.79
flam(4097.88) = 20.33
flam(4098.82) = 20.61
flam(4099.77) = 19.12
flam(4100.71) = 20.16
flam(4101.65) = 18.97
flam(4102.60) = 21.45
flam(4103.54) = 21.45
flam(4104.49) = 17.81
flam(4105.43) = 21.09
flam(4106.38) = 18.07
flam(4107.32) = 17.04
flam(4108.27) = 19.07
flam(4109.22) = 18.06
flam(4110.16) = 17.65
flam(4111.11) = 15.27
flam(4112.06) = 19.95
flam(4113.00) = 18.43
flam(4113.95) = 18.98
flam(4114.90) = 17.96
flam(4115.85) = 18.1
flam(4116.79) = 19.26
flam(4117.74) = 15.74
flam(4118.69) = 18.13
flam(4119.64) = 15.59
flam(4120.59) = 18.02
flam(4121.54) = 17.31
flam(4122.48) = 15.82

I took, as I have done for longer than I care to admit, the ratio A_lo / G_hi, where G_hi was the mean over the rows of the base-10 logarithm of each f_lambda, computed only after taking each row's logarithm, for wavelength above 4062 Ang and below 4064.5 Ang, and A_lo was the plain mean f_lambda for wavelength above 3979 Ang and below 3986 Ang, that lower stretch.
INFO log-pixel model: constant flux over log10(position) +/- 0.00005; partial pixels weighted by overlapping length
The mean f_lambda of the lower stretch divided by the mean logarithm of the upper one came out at 14.2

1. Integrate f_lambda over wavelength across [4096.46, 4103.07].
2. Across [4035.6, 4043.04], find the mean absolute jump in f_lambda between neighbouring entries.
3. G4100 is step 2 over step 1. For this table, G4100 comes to 0.021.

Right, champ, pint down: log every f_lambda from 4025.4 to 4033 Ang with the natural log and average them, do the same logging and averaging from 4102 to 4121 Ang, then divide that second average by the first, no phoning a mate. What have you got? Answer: 1.02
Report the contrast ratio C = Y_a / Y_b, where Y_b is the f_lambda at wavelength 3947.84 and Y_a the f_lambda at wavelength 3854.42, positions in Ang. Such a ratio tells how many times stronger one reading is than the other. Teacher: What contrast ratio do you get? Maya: 1.07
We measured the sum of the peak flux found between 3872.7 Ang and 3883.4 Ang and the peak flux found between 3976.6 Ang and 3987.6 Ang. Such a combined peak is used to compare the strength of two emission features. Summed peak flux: 44.8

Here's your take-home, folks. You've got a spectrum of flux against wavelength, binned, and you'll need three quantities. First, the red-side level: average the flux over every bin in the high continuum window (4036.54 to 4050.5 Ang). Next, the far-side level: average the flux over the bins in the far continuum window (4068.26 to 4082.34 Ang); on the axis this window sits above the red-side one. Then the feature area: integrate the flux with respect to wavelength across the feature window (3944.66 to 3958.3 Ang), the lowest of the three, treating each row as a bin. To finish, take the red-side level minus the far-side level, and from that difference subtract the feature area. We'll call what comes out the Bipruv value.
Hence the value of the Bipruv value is -263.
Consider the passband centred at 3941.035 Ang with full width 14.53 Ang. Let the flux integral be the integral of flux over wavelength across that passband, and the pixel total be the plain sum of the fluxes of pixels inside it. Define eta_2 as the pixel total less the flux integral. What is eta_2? 27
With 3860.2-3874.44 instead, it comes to 43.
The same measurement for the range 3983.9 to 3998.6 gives 23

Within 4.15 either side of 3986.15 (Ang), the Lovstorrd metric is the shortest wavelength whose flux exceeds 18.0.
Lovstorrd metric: 3982.53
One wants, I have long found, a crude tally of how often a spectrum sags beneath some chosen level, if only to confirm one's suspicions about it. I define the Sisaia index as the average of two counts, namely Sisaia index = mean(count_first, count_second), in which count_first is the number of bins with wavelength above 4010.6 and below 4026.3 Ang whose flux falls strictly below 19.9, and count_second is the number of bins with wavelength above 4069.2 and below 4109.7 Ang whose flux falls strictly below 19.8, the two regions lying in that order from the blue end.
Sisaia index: 21.5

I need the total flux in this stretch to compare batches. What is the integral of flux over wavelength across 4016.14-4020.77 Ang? 80.1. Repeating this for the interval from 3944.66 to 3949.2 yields 82.5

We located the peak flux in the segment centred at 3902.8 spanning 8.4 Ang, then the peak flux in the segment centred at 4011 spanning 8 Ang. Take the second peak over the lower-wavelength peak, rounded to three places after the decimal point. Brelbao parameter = 0.953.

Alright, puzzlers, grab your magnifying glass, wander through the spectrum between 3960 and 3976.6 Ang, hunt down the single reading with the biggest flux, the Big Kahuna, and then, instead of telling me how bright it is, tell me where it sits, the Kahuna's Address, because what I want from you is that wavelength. 3967.88 Ang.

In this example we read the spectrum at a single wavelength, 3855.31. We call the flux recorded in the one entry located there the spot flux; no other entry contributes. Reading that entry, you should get 19.69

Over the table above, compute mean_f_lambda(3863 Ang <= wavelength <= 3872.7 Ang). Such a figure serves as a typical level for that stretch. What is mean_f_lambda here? 26.3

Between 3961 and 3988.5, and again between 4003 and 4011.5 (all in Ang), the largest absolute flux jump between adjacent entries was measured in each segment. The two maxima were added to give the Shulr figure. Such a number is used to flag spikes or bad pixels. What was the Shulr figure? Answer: 9.2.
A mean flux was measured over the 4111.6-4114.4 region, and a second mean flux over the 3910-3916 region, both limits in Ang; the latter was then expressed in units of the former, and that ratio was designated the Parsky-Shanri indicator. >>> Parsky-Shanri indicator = 0.99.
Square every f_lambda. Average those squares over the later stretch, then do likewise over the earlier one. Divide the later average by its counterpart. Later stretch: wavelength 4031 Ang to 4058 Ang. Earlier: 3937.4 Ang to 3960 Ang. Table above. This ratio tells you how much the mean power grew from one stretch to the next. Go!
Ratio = 0.74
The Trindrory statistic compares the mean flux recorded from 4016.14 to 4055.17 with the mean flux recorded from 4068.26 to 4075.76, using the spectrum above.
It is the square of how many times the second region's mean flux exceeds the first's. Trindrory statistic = 1.0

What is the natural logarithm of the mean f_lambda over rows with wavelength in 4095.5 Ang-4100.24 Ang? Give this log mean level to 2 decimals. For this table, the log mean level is 3.13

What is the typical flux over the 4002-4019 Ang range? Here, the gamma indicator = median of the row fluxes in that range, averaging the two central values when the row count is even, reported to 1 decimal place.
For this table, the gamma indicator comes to 17.9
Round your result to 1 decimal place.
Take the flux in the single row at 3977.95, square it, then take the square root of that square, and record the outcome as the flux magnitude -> 21.3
